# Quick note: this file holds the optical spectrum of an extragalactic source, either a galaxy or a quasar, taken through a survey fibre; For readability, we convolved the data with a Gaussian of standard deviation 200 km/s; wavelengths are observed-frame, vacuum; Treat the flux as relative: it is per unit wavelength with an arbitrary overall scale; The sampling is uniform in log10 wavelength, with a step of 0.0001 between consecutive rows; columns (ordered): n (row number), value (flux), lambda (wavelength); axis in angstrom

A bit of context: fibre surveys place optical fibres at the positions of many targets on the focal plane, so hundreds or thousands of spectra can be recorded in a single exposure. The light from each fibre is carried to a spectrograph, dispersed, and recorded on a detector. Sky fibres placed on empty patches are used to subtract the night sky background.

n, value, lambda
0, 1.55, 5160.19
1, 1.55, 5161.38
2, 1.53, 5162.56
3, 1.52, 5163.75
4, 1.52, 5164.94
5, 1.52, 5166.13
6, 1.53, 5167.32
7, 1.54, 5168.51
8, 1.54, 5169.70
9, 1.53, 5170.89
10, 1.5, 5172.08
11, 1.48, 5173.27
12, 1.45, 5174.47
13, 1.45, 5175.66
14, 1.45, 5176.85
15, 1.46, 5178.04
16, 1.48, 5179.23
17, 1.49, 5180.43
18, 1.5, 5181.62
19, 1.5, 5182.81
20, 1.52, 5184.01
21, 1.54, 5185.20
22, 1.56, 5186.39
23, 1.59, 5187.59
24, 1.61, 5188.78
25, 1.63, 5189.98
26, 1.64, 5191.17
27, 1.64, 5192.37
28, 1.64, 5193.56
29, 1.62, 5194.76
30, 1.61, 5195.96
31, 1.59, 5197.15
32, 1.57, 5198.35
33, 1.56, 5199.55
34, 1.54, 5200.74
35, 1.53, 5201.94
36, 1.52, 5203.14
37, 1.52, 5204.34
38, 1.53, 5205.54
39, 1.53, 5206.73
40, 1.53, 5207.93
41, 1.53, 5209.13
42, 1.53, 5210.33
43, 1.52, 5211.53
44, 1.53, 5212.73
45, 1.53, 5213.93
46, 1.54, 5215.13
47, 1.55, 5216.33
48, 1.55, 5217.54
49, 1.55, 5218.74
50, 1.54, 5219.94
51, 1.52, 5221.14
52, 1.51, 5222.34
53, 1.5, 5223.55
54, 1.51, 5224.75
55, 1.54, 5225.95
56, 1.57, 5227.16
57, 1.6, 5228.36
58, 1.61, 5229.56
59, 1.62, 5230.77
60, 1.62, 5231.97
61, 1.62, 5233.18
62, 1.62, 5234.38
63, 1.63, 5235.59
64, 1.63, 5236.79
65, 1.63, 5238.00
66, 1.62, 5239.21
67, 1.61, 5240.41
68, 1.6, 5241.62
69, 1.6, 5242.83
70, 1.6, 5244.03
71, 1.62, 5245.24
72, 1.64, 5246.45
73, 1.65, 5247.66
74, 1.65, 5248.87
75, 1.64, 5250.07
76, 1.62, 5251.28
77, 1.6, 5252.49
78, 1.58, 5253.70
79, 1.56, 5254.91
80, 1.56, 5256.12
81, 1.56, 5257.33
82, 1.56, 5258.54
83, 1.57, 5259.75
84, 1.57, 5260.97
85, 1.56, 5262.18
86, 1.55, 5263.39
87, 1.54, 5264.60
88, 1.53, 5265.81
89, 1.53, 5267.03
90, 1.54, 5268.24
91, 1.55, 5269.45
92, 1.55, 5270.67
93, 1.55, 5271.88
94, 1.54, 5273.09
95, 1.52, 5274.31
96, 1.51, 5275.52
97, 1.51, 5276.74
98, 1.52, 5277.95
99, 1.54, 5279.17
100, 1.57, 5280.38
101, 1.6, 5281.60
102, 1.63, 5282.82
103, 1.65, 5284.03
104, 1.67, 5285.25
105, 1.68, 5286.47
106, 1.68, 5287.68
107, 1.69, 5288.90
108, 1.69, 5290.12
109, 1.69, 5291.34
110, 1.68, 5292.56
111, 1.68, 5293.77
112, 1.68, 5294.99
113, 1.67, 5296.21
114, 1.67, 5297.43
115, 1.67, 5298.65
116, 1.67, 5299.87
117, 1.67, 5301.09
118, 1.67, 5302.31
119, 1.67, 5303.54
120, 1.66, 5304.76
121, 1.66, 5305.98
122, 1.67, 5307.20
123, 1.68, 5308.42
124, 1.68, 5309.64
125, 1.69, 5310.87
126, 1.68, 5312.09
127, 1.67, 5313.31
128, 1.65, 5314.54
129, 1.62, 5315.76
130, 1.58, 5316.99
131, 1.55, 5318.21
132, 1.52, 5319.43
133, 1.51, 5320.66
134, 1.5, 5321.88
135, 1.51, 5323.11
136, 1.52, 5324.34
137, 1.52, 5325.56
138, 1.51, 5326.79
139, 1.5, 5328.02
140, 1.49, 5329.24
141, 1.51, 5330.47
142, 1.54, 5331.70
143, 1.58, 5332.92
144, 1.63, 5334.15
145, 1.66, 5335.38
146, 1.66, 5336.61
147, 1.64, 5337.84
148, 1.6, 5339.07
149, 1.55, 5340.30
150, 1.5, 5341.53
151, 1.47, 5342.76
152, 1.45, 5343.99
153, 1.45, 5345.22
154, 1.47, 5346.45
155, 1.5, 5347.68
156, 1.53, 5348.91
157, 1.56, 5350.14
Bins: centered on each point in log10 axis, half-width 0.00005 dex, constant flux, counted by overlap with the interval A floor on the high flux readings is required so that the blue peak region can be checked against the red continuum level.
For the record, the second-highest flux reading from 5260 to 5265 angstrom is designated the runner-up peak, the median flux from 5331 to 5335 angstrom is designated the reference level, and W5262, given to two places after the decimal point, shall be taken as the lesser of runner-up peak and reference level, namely 1.56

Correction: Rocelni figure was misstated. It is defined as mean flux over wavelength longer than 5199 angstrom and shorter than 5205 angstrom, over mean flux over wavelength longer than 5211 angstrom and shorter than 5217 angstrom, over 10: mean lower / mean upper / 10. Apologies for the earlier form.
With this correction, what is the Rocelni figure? 0.100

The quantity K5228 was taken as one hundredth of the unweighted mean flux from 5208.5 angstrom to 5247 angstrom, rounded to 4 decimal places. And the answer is 0.0157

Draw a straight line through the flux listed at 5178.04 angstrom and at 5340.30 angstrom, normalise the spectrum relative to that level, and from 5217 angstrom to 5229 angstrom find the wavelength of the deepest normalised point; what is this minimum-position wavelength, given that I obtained 5223.55 angstrom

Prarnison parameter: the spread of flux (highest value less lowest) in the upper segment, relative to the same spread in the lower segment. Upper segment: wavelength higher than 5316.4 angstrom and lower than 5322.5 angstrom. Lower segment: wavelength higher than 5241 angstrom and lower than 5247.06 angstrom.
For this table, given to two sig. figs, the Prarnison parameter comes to 2.0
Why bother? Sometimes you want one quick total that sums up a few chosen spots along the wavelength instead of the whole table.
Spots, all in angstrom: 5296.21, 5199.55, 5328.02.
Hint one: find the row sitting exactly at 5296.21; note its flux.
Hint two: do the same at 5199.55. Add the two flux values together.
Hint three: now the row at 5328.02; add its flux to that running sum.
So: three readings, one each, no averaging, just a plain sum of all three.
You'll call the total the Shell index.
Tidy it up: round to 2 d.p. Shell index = 4.73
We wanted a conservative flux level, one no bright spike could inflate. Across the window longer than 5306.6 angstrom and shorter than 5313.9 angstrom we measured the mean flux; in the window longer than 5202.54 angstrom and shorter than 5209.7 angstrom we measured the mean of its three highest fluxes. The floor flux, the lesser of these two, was 1.53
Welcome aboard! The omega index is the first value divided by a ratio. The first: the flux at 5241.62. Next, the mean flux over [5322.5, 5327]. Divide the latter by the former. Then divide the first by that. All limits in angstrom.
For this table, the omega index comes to 1.69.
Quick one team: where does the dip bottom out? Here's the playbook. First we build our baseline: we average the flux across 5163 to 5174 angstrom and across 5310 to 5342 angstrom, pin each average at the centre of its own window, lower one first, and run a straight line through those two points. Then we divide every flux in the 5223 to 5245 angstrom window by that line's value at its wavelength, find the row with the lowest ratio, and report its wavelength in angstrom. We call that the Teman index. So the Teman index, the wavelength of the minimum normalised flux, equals 5223.55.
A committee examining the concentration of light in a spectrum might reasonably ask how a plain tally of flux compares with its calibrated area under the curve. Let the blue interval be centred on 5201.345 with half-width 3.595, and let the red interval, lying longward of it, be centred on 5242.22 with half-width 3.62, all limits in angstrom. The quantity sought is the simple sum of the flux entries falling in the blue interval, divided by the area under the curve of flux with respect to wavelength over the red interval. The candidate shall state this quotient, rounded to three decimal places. 0.793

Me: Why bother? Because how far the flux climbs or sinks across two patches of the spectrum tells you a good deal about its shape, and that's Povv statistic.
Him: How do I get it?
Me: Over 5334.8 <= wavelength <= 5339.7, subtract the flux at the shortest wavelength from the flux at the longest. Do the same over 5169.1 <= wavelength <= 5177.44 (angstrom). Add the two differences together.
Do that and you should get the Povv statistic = -0.15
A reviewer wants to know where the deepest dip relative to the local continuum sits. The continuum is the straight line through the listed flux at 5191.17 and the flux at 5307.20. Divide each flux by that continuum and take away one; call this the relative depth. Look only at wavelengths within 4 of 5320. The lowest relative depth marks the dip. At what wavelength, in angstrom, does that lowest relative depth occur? 5321.88 angstrom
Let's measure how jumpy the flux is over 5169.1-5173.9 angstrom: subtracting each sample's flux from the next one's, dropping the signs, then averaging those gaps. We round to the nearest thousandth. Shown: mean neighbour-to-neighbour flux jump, 0.020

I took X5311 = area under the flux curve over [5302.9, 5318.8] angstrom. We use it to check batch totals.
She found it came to 26.2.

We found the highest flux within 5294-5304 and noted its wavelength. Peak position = 5294.99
